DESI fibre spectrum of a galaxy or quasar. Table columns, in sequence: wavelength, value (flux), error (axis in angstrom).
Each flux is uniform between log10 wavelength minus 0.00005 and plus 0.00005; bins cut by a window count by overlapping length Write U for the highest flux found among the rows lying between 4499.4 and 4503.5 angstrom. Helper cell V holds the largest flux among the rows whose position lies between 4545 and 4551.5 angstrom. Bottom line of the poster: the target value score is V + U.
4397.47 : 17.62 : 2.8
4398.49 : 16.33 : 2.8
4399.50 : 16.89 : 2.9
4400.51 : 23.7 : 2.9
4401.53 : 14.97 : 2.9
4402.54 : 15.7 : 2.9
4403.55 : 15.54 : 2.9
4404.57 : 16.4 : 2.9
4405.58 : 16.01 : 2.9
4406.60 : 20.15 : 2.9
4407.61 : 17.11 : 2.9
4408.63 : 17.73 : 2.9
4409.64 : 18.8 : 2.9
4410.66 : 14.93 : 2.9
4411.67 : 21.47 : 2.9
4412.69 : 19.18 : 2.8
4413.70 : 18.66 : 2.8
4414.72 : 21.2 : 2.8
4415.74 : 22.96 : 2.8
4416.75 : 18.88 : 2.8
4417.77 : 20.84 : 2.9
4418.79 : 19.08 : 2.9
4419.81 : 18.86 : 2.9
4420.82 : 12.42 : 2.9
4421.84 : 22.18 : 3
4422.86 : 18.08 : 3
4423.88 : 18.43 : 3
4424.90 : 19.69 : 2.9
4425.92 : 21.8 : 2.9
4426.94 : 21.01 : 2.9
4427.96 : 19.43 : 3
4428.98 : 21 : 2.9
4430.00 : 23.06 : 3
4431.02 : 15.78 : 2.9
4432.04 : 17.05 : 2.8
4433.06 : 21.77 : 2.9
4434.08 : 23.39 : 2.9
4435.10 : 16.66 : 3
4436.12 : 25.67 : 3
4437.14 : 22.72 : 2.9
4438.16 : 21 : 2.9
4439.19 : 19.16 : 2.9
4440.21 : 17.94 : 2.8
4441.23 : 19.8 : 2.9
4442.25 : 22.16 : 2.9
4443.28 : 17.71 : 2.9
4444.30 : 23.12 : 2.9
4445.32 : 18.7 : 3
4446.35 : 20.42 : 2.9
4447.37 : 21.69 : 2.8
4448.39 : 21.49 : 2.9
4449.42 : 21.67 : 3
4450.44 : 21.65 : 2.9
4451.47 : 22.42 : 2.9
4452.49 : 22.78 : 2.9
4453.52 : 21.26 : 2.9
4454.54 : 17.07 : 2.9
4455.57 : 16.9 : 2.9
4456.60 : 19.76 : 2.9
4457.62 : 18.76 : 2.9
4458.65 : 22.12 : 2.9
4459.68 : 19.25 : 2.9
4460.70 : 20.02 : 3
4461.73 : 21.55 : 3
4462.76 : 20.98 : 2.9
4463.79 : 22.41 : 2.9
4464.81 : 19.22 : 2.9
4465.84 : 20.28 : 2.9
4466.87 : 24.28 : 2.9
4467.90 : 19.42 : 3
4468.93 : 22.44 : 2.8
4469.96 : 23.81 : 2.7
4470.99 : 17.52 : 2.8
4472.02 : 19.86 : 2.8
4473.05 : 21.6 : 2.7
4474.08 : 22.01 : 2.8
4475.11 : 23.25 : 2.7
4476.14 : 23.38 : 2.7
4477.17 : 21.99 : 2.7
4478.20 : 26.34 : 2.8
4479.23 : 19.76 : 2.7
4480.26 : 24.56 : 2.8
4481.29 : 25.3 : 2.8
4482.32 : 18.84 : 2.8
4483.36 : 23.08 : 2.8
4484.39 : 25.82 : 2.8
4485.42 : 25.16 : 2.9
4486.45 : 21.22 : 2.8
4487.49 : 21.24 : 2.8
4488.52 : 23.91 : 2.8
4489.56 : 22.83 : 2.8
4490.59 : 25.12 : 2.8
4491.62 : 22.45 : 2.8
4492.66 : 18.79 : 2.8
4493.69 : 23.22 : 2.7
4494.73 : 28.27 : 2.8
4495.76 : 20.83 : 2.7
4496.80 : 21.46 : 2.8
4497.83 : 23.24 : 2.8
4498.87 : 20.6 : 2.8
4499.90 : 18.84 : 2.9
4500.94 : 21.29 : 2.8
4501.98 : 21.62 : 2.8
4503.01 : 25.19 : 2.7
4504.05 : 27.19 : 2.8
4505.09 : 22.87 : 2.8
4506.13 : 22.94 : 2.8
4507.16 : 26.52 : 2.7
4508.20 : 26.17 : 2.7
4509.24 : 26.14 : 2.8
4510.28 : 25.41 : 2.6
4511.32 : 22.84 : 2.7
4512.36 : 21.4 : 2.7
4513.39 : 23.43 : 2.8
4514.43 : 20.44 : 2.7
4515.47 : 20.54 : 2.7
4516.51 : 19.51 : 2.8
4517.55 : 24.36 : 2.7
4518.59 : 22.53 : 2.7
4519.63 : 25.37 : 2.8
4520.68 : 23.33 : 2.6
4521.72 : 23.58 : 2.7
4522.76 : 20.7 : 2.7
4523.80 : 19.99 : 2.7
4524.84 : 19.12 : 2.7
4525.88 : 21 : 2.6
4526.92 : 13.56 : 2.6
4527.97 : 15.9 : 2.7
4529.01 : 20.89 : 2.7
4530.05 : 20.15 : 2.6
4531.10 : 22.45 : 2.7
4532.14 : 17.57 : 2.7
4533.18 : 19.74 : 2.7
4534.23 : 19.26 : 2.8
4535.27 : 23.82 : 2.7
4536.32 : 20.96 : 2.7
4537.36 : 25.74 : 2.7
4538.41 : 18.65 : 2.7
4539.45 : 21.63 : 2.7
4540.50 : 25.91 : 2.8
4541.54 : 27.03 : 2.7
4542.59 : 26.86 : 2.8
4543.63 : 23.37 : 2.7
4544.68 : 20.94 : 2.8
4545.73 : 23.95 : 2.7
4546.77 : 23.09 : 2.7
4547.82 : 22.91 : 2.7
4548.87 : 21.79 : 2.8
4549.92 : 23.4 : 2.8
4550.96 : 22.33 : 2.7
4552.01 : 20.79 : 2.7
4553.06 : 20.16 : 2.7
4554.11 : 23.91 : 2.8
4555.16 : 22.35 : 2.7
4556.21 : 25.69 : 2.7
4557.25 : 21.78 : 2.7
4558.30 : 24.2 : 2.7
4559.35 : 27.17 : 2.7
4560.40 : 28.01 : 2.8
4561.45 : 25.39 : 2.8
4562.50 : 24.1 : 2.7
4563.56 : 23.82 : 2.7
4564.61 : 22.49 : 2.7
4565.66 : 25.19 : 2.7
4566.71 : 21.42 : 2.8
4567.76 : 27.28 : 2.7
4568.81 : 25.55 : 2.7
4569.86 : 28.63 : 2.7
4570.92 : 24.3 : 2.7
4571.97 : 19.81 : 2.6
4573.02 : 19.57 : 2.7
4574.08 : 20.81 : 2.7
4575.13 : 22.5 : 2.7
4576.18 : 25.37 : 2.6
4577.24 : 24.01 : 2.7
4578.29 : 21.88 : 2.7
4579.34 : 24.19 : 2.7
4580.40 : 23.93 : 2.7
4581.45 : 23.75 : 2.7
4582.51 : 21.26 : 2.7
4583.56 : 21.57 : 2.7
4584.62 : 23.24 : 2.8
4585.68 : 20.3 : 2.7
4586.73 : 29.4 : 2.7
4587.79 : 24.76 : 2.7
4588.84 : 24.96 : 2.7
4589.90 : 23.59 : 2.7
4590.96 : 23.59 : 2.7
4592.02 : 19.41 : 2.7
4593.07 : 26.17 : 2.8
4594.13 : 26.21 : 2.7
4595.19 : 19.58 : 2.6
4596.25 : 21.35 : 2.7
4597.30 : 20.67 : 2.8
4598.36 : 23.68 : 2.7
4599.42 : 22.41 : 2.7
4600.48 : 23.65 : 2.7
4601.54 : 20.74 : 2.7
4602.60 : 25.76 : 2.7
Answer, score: 49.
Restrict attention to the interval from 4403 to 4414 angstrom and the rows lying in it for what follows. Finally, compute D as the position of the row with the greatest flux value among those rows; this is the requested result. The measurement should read 4411.67 angstrom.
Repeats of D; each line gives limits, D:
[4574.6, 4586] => 4576.18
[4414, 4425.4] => 4415.74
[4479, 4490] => 4484.39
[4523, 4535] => 4531.10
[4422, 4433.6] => 4430.00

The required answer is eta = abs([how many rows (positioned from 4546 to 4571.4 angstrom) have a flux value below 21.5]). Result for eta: 3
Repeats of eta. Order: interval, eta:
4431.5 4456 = 13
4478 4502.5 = 10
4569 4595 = 6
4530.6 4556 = 8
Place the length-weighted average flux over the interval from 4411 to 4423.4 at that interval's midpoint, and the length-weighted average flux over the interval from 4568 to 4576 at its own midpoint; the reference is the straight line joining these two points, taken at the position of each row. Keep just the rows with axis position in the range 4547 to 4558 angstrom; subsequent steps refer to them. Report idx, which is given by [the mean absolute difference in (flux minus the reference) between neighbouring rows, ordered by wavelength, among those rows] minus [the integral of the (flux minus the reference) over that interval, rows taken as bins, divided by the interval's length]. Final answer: 2.3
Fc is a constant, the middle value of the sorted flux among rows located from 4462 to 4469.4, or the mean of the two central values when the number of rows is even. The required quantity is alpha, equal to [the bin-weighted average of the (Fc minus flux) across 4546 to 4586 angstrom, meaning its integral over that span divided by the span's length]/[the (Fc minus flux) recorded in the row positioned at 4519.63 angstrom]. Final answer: 0.5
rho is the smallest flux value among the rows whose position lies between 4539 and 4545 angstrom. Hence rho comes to 20.94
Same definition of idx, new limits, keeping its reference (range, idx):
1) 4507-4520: 0.2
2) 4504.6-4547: 2.4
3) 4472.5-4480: 0.6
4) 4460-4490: 1.3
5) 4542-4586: 1.8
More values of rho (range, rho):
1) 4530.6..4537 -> 17.57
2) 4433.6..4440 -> 16.66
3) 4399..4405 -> 14.97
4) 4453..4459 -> 16.9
